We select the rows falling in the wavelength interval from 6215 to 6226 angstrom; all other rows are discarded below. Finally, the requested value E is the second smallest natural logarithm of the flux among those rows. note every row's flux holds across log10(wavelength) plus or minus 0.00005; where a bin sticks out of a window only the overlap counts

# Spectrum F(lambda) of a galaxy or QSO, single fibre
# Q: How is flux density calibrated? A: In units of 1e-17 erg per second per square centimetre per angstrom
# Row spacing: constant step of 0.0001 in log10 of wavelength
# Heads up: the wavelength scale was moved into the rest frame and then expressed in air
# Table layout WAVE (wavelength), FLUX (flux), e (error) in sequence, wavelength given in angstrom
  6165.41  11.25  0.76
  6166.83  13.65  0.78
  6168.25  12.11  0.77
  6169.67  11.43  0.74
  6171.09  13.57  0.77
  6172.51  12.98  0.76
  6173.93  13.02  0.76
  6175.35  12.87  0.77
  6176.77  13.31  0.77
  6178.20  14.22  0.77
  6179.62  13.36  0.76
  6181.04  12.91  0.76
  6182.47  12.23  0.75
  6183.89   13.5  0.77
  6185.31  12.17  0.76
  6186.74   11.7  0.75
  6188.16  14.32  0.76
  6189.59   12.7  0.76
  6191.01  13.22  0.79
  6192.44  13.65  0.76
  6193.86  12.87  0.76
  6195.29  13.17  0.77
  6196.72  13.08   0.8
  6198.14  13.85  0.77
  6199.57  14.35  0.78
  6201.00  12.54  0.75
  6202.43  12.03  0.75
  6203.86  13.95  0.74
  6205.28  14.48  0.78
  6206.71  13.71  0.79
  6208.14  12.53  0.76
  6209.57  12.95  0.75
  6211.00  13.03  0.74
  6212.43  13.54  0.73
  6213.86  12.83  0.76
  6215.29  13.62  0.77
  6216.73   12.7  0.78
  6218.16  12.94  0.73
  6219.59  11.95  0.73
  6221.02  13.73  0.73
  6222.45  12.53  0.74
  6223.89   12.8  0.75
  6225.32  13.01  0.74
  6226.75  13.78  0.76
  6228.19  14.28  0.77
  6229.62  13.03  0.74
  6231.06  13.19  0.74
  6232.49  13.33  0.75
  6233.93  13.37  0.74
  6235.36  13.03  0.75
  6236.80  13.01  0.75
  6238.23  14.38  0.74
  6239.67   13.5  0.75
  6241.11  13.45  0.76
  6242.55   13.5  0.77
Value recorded 2.53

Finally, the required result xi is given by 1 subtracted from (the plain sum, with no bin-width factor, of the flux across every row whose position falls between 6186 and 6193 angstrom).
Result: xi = 64.6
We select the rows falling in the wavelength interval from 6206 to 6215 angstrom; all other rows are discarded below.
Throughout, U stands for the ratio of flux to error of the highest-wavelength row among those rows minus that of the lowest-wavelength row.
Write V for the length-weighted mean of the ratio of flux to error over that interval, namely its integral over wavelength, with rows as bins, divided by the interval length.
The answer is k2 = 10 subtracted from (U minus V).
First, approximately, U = -0.47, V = 17.4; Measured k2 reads -27.8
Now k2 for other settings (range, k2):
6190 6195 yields -27.0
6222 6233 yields -26.9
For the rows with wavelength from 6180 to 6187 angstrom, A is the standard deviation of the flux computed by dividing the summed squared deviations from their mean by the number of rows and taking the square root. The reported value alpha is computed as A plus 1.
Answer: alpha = 1.6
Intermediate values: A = 0.6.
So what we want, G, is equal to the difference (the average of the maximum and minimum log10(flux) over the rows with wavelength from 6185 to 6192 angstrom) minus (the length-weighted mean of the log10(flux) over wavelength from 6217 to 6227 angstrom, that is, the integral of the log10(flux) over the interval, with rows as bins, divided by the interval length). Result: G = 0.001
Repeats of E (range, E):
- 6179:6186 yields 2.50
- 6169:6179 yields 2.55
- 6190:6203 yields 2.53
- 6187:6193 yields 2.58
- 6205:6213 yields 2.56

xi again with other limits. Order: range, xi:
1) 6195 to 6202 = 66.0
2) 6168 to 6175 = 62.1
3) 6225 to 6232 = 66.3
